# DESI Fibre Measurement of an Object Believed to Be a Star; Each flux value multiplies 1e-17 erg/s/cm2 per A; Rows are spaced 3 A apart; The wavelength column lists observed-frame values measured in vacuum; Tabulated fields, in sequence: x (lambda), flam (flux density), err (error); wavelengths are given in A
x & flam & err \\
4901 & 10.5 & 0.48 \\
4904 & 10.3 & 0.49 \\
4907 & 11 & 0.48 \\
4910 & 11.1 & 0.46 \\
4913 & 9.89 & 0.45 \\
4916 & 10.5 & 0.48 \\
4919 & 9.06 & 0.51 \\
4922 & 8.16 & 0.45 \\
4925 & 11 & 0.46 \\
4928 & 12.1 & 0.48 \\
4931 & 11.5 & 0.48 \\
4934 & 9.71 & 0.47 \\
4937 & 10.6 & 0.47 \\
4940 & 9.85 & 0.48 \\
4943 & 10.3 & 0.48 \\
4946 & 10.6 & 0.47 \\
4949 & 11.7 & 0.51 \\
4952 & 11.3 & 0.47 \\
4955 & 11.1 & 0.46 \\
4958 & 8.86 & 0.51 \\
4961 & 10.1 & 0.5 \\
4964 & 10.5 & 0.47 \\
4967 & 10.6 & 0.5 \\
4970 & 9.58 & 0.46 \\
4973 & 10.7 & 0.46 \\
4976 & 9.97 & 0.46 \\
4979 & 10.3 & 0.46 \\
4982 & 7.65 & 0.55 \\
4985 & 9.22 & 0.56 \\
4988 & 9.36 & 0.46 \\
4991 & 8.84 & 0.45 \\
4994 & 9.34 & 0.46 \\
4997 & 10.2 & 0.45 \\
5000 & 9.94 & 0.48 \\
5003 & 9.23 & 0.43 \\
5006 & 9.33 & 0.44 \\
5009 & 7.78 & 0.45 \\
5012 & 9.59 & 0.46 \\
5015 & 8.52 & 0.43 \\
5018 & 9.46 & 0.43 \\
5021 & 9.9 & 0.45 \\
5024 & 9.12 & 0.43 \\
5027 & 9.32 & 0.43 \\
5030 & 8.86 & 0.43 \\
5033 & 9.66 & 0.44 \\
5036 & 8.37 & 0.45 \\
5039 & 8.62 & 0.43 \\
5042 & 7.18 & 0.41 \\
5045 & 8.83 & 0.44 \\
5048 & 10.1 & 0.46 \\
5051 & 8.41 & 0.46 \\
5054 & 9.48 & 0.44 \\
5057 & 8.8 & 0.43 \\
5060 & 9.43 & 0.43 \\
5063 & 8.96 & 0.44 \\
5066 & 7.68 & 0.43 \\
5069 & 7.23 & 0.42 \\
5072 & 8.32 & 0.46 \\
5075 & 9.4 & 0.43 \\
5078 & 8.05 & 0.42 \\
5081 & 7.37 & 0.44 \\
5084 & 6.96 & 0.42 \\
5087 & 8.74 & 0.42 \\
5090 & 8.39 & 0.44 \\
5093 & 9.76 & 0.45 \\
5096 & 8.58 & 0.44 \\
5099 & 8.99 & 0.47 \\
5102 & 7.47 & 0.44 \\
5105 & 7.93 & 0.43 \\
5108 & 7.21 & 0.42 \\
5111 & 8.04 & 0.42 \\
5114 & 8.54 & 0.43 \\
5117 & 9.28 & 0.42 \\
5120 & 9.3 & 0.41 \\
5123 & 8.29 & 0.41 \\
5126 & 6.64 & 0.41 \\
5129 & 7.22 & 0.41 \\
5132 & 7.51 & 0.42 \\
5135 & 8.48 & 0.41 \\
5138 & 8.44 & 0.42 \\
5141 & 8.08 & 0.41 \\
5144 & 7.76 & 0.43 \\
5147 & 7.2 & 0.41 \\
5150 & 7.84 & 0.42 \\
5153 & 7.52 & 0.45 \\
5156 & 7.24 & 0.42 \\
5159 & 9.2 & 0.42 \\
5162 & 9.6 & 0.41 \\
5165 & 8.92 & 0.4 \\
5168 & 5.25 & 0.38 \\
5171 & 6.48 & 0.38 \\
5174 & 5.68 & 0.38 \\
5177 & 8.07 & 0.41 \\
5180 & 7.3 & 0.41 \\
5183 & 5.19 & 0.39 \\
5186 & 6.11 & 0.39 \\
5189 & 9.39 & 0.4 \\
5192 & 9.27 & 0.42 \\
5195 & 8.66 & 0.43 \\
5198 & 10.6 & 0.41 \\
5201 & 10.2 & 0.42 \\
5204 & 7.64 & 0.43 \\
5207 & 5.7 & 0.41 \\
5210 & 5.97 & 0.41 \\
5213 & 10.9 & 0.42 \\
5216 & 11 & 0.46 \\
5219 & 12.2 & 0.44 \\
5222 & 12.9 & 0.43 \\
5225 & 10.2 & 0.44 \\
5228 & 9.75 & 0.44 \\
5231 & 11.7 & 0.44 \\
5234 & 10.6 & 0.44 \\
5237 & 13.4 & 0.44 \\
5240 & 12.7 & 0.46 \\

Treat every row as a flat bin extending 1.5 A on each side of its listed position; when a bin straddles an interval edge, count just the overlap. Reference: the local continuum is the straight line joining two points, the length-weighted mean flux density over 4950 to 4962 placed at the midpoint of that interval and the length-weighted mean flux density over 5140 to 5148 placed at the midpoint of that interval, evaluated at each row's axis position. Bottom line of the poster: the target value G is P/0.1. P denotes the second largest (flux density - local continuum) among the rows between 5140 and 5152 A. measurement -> 2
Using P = 0.2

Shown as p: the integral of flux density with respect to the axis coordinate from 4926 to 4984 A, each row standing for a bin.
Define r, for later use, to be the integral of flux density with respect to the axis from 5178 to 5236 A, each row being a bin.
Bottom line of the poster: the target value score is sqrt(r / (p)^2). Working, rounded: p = 601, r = 537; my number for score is 0.039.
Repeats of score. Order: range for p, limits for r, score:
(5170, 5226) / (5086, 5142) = 0.045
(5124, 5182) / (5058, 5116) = 0.050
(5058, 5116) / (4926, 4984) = 0.051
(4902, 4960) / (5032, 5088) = 0.036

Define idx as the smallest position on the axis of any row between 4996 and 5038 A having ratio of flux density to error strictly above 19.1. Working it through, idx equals 4997 A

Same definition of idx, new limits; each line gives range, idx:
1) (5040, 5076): 5045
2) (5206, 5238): 5213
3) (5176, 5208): 5177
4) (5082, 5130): 5087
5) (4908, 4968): 4910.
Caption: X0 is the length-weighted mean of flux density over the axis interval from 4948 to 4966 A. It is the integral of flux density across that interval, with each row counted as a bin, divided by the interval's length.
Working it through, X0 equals 10.6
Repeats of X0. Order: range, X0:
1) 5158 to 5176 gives 7.5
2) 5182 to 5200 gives 8.3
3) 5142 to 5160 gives 7.8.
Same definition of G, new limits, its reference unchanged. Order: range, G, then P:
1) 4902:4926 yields 0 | 0.0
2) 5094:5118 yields 7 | 0.7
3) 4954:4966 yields 2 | 0.2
